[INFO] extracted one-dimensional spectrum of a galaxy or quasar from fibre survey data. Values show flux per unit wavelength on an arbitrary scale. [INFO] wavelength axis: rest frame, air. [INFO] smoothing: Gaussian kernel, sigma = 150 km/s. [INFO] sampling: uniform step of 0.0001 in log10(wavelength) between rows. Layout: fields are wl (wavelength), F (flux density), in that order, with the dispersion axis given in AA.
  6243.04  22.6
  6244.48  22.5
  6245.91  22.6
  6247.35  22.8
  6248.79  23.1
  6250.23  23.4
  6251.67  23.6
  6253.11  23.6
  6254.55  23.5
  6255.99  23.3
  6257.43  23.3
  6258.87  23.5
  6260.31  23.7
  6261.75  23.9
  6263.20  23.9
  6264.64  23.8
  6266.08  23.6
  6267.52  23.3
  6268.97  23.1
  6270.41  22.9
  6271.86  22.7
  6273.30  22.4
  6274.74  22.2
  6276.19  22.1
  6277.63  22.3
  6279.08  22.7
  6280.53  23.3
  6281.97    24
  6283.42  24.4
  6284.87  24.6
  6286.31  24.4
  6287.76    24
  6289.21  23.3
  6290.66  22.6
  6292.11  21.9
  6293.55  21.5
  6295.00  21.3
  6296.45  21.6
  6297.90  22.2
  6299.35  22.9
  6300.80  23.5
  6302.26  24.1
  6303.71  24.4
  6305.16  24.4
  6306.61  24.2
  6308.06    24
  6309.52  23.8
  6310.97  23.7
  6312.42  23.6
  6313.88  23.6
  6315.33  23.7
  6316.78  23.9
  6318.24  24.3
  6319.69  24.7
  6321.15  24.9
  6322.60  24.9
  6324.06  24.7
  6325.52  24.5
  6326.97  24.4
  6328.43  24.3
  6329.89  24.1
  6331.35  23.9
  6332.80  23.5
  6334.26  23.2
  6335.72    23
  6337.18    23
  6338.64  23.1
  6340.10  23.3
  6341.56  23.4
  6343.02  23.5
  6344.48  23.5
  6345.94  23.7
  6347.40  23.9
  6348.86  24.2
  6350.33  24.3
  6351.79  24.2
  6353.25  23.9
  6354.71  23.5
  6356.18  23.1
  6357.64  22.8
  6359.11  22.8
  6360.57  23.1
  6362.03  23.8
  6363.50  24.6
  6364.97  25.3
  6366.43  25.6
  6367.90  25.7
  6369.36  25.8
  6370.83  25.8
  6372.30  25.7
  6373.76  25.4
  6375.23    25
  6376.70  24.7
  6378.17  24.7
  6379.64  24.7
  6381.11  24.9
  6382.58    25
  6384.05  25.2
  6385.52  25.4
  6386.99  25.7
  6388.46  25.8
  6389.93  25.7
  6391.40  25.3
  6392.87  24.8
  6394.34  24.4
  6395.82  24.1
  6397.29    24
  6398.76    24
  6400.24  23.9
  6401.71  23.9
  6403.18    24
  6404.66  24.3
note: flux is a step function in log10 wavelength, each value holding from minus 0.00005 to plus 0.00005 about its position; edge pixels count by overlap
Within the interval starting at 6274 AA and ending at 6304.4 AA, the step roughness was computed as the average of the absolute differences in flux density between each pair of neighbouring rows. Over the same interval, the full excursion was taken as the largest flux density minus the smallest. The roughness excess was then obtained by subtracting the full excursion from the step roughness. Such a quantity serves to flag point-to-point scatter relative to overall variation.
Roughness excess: -2.85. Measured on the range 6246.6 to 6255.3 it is -0.62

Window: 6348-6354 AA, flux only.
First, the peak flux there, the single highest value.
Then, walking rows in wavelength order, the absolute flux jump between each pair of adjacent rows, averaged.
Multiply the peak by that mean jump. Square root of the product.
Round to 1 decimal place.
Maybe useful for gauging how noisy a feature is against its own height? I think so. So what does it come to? 2.0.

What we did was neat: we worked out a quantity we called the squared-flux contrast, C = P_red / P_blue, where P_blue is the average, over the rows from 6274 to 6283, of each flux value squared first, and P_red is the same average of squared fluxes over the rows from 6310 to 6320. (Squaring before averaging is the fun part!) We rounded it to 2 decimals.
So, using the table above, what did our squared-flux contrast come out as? 1.10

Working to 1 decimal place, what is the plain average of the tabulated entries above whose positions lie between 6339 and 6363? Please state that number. 23.6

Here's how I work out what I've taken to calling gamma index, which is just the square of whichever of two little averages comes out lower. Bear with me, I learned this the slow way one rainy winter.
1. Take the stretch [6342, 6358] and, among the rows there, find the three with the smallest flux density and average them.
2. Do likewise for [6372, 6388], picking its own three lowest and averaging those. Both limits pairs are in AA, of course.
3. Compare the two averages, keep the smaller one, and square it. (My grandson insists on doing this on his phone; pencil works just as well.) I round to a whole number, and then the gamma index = 535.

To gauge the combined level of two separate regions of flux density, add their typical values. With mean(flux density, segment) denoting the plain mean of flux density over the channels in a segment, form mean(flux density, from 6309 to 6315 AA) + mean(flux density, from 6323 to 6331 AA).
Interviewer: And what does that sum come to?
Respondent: 48.1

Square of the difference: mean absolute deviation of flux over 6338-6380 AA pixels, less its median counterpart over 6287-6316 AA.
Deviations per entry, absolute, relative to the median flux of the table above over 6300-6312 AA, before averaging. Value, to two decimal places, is 0.15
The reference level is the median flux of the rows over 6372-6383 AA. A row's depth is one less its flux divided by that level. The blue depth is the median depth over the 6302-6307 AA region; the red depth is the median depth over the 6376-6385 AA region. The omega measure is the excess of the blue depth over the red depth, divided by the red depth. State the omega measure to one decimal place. 3.3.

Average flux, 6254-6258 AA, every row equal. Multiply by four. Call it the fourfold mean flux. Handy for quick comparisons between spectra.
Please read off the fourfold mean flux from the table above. 93.5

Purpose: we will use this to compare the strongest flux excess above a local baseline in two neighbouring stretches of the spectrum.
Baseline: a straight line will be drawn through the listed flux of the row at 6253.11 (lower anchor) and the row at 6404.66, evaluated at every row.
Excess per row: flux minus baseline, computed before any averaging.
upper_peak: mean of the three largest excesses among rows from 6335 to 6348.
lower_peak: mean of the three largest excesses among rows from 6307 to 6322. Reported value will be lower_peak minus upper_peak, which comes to 1.1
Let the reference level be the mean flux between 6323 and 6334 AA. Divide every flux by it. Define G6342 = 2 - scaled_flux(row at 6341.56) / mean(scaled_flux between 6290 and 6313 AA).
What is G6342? 0.99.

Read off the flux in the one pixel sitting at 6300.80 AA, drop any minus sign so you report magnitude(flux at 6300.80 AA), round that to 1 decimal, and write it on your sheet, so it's 23.5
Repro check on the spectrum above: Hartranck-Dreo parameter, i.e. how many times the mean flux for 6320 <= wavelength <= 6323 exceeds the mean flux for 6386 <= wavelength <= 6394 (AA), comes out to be 0.978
